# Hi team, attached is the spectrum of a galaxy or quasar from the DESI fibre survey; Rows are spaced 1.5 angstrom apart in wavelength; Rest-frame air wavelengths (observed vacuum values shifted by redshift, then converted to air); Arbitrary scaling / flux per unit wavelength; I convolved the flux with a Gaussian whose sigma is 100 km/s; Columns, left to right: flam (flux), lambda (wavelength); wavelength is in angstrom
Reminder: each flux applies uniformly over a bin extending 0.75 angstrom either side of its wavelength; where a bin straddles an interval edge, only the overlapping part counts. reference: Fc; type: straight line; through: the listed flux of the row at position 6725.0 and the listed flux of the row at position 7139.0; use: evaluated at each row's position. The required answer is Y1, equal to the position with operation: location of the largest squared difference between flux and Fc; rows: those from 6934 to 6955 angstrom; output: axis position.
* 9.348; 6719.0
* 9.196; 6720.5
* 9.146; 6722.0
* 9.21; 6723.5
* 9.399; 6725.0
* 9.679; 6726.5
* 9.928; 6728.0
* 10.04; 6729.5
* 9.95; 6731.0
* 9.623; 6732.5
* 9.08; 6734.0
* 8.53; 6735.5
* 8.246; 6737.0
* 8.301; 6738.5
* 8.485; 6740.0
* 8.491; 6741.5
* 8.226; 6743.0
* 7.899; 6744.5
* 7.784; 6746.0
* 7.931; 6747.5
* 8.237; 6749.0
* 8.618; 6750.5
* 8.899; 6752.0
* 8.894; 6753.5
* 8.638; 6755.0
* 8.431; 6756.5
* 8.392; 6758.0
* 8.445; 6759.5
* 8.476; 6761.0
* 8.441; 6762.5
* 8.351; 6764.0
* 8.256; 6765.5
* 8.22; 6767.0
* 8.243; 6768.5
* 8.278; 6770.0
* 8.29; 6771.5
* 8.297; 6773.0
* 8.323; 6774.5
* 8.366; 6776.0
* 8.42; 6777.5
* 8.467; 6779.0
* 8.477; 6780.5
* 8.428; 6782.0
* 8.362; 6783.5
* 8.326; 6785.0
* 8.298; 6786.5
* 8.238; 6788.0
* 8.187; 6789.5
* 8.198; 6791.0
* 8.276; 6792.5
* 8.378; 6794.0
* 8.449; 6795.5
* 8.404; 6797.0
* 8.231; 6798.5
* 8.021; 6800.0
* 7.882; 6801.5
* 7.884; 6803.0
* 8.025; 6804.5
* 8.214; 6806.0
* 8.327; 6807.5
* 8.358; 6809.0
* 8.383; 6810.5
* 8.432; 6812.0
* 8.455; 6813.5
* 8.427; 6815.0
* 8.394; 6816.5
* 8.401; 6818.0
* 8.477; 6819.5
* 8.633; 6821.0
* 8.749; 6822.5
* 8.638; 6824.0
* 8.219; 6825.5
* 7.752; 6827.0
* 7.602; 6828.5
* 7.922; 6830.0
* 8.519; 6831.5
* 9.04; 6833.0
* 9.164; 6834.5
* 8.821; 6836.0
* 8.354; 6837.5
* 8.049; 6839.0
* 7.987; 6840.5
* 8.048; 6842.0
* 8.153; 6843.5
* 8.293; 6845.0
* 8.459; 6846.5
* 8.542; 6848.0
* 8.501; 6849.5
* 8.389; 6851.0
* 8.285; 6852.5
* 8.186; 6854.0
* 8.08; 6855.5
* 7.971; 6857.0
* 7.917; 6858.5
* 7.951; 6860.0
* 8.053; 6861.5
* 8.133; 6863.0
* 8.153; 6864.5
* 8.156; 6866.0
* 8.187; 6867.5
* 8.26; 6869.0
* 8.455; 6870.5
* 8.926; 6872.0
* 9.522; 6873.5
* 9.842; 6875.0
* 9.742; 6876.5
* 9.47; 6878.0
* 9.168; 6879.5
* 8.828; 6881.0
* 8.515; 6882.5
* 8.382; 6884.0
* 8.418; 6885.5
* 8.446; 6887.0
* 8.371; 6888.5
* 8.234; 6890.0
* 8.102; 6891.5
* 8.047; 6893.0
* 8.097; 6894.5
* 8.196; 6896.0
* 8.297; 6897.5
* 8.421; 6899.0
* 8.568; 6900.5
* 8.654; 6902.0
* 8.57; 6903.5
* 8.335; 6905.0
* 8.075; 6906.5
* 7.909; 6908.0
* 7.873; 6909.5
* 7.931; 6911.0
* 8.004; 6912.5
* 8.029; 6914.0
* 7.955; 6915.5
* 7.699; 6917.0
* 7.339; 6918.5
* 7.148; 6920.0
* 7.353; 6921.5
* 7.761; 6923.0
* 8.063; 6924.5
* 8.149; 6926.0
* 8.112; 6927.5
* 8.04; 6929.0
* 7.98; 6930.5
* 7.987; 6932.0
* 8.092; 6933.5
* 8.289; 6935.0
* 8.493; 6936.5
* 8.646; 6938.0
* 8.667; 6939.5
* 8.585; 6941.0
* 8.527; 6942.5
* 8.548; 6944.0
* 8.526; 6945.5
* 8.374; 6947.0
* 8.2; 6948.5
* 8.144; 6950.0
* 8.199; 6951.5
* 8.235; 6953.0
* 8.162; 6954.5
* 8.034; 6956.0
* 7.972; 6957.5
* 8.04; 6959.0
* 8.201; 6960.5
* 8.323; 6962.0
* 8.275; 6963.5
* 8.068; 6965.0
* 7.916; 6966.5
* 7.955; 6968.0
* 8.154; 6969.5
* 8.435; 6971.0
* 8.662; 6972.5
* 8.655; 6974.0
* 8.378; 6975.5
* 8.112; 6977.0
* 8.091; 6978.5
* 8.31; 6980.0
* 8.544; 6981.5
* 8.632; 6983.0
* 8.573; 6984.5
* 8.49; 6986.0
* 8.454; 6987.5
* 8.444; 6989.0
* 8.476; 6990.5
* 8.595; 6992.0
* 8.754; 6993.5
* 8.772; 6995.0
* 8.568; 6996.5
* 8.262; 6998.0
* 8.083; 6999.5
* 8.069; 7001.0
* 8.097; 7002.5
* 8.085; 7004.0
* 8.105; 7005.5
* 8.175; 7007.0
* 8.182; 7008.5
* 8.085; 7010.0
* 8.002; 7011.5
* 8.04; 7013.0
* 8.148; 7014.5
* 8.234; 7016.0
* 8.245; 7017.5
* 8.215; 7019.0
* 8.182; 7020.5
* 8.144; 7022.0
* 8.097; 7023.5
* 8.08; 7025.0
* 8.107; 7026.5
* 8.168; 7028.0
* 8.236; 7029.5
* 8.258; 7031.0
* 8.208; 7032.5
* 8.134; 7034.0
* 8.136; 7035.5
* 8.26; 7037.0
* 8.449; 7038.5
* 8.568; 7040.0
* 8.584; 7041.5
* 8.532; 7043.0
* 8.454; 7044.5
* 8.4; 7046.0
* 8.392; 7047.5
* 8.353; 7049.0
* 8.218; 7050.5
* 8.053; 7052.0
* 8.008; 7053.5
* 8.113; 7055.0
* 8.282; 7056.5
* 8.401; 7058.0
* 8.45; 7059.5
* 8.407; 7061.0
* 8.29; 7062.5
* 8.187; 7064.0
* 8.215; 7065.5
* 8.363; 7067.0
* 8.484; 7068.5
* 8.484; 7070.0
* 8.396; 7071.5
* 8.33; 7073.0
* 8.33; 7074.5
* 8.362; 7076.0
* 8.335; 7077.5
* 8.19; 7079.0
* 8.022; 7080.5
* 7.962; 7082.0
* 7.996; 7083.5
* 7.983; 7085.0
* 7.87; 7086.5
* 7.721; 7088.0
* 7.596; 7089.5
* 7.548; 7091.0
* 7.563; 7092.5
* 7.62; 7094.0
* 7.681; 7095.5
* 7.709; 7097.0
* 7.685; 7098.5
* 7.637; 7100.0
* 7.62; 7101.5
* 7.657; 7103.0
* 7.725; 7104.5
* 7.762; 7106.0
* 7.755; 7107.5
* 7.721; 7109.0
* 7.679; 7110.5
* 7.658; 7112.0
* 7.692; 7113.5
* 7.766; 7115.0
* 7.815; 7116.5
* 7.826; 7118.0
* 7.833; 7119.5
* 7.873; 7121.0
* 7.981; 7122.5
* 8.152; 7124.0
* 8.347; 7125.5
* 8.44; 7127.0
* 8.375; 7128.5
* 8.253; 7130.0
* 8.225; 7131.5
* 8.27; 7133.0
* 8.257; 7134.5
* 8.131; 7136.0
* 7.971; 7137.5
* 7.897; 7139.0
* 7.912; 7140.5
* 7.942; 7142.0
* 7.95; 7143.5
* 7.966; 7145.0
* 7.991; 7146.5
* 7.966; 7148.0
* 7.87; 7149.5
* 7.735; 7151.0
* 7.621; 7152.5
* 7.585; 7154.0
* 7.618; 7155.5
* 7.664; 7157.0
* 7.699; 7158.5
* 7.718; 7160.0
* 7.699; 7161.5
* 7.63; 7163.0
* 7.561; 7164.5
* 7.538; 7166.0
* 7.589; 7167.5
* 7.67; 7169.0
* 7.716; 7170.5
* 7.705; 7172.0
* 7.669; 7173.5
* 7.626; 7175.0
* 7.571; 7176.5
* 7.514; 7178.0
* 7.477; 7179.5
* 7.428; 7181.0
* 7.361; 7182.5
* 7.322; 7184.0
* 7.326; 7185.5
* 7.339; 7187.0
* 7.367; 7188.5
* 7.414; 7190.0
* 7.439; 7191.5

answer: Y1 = 6950.0 angstrom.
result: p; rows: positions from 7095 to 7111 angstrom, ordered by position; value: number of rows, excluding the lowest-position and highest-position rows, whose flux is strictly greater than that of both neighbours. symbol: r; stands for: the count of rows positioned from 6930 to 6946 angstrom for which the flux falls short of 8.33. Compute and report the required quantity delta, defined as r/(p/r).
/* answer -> 8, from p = 2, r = 4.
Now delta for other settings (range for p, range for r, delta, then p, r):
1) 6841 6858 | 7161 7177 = 121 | 1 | 11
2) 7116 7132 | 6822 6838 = 16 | 1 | 4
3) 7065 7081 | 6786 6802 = 64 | 1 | 8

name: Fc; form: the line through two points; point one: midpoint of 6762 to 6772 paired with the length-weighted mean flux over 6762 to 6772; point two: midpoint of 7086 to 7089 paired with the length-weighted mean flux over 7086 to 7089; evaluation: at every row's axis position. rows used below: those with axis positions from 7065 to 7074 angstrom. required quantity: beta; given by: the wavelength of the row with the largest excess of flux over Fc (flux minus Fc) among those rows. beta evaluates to 7070.0 angstrom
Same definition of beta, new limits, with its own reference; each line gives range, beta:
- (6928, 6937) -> 6936.5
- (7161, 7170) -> 7161.5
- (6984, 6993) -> 6992.0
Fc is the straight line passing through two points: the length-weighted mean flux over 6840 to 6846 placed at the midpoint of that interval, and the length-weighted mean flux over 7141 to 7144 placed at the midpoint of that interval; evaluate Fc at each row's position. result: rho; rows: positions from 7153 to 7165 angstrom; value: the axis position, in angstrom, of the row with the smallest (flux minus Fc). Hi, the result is 7164.5 angstrom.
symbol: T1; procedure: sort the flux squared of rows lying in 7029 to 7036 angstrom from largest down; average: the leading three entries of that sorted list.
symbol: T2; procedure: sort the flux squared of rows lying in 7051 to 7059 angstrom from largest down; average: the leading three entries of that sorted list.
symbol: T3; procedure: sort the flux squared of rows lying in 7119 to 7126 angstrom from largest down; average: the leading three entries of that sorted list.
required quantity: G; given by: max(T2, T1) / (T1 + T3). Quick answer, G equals 0.51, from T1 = 68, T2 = 68.3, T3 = 67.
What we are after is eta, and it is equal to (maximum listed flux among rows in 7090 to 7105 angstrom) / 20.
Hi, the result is 0.386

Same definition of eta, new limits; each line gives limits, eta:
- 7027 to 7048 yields 0.429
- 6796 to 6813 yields 0.422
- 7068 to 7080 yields 0.424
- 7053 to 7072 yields 0.424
